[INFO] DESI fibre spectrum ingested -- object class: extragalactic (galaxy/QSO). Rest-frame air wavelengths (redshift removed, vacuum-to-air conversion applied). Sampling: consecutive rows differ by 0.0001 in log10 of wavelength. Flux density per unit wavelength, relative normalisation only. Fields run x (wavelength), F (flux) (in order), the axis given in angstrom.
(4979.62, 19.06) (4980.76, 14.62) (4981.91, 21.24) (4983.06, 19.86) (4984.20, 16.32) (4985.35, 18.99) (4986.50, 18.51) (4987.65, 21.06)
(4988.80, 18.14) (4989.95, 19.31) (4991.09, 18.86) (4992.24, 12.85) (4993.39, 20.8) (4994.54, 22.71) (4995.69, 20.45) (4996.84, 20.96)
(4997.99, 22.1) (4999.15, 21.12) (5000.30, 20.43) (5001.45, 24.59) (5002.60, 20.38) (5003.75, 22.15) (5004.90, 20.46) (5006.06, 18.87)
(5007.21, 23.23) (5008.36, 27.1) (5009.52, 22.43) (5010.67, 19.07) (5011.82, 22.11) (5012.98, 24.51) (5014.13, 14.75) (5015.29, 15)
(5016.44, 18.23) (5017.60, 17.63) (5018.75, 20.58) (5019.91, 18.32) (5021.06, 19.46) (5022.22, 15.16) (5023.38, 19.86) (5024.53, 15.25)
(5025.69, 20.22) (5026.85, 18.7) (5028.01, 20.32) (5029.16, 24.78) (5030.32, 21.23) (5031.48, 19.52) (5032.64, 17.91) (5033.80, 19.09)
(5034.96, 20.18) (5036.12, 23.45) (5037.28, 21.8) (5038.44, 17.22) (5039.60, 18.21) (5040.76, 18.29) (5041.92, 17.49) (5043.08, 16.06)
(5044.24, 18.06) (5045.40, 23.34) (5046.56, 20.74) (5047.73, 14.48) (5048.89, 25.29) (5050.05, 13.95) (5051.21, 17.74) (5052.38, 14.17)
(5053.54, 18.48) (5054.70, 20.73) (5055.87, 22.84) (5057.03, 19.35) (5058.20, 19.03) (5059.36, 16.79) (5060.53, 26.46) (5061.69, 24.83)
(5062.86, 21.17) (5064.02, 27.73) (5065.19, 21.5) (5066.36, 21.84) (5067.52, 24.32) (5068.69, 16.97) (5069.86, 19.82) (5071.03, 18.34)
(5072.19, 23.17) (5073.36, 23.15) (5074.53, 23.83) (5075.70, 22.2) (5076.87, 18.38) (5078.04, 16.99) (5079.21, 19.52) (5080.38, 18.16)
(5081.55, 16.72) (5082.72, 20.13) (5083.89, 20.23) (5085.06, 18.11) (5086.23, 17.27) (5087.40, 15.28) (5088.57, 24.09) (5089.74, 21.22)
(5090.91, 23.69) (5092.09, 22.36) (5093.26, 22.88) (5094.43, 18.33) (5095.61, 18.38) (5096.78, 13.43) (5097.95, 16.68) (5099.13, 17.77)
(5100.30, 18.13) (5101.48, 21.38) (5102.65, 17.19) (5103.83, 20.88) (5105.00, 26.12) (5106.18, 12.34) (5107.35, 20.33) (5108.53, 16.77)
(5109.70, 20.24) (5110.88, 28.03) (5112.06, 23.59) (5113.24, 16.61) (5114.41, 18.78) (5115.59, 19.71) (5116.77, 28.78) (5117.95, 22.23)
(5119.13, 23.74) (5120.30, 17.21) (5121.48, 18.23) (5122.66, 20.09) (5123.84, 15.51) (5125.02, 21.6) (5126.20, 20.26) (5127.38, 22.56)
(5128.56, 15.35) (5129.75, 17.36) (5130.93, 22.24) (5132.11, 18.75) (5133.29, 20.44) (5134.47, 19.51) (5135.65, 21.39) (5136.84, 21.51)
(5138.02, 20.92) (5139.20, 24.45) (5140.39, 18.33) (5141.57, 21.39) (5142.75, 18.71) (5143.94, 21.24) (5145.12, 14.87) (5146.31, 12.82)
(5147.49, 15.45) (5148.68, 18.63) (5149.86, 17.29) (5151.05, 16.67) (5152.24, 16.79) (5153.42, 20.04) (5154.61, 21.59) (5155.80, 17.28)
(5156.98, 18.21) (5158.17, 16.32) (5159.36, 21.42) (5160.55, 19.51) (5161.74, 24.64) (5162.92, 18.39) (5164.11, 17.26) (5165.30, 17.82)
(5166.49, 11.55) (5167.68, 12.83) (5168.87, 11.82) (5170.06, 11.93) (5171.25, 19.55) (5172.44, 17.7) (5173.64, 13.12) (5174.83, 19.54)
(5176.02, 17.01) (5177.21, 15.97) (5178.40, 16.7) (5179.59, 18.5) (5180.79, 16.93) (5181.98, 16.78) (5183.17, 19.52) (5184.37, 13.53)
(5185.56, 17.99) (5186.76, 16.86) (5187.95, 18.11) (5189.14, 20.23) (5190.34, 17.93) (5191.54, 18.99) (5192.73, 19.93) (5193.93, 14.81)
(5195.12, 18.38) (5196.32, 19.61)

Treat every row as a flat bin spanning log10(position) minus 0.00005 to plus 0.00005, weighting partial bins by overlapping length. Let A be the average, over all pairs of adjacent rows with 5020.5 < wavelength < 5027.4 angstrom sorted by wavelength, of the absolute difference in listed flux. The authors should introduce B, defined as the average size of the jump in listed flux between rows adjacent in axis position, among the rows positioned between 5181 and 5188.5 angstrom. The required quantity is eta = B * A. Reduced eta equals 12.5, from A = 4.0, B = 3.1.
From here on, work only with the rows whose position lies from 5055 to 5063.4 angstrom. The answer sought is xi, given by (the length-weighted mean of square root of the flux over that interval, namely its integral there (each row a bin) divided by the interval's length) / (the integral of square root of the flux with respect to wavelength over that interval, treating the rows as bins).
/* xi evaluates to 0.12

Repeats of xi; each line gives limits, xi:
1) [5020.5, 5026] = 0.18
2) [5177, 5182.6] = 0.18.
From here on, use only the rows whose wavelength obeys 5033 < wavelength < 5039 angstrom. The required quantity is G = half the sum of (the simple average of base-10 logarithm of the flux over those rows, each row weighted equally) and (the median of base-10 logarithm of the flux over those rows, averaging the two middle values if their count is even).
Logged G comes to 1.305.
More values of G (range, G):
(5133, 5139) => 1.319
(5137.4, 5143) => 1.318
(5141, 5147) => 1.257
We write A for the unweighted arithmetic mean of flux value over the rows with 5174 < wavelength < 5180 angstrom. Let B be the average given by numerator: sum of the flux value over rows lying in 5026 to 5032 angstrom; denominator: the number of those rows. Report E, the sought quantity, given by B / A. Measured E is 1.19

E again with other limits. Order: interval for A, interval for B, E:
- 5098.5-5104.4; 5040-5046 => 0.98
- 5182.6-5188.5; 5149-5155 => 1.07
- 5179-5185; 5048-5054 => 1.05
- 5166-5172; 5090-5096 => 1.56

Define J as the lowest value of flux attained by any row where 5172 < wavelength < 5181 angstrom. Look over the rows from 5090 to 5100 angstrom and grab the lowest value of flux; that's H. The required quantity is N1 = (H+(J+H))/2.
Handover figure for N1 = 20.0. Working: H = 13.43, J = 13.12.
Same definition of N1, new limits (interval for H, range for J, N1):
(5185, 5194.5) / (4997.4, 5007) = 24.2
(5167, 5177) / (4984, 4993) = 18.2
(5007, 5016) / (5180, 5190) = 21.5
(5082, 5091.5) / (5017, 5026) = 22.9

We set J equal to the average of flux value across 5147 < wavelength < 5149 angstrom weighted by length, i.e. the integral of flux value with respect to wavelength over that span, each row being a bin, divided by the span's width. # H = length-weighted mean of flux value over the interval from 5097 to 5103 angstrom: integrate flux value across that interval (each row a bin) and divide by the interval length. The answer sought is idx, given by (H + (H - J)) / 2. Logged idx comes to 9.5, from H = 17.98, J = 16.9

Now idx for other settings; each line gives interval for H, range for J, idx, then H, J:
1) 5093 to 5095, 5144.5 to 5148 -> 13.1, 20.28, 14.4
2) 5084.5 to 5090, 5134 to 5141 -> 8.6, 19.10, 21.0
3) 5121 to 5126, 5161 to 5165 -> 9.0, 18.98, 19.9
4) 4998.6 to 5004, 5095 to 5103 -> 13.0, 21.74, 17.6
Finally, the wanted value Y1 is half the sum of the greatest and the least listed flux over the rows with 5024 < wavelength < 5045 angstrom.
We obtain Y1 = 20.0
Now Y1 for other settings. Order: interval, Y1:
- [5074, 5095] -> 19.7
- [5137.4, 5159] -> 18.6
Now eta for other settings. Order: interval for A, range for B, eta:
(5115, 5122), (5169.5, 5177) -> 22.7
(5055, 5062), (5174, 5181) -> 5.3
